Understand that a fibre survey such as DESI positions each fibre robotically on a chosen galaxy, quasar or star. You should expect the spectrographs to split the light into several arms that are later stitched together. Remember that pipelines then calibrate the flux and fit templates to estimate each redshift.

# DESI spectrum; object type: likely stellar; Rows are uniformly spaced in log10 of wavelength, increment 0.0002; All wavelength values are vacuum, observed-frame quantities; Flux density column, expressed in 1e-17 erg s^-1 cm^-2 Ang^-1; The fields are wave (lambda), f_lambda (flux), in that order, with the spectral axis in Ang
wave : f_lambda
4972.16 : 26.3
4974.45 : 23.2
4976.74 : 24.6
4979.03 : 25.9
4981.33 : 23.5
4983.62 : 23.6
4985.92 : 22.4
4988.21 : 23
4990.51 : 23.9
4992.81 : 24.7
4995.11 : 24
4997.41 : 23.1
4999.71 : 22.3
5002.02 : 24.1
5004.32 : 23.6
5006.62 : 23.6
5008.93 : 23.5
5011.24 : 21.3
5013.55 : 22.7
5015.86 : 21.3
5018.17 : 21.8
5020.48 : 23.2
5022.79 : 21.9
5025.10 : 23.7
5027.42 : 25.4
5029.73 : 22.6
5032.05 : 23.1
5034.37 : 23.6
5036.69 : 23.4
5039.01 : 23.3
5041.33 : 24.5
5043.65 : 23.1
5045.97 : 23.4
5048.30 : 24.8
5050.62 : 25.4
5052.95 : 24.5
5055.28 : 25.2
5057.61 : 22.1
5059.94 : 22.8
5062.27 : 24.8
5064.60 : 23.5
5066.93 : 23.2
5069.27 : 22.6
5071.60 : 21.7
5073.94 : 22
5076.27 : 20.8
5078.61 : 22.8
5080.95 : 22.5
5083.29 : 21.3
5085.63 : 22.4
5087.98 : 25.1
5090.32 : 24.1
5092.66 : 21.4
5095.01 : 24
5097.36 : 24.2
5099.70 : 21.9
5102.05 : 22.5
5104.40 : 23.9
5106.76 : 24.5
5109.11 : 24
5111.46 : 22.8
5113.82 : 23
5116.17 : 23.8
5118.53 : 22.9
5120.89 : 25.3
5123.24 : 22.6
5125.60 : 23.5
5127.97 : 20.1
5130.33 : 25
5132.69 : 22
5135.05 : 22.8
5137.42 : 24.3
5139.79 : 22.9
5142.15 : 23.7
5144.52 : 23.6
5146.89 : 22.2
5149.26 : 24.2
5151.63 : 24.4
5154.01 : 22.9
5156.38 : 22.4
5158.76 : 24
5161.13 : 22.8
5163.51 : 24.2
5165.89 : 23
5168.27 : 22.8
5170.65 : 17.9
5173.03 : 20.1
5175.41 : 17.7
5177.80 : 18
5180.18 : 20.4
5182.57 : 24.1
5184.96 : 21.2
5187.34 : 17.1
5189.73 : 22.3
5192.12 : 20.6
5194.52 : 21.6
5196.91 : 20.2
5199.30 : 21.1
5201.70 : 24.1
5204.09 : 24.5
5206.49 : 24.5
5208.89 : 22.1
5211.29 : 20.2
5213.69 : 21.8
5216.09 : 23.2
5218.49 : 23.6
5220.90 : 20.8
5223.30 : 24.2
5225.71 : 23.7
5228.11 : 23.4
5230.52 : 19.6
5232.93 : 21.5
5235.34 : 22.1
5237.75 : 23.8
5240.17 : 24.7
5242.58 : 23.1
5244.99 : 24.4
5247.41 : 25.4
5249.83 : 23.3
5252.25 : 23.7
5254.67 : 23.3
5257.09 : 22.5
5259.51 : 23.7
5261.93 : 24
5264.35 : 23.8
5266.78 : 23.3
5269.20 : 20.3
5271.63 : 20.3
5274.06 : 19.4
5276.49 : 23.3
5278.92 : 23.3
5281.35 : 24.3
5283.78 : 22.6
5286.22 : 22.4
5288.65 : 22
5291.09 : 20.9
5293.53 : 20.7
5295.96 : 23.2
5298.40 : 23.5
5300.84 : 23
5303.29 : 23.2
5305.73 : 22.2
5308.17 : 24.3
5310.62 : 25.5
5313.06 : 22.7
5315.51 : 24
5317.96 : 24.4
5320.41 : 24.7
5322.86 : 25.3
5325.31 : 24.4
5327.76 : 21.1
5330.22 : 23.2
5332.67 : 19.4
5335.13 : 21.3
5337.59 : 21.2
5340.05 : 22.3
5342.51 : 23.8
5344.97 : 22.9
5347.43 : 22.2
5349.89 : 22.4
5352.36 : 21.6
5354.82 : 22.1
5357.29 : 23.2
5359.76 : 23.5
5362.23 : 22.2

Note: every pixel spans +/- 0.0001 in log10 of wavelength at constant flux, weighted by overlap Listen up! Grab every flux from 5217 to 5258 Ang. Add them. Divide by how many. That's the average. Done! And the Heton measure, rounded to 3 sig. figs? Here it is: 23.1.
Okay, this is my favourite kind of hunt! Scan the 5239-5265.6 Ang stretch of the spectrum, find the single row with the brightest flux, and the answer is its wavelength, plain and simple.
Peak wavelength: 5247.41 Ang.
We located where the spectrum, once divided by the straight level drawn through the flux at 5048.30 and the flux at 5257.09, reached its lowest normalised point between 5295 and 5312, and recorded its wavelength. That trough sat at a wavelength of 5305.73 Ang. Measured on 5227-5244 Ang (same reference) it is 5230.52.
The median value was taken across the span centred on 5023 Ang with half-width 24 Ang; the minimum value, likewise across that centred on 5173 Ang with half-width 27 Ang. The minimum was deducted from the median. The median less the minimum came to 6.2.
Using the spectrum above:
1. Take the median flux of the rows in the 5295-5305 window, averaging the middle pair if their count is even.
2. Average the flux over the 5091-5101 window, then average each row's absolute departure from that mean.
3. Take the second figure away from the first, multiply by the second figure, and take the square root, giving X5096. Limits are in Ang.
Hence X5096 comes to 5.2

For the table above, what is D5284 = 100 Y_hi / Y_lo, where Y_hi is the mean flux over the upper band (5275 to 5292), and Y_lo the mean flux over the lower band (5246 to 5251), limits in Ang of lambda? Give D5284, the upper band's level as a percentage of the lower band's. 93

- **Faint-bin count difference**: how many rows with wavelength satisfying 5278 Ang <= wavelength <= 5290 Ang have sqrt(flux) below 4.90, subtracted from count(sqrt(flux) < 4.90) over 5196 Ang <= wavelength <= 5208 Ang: -2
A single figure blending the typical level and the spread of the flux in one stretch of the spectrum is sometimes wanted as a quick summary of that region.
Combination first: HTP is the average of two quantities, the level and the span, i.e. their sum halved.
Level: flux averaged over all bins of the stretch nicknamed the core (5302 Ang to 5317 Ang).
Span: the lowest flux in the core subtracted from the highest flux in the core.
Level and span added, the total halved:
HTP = 13.48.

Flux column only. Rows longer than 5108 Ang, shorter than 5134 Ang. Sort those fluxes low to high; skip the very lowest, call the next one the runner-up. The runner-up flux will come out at 22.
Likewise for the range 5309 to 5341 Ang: 21.1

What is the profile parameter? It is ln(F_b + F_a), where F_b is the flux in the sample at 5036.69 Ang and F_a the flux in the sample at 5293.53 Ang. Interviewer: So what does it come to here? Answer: 3.79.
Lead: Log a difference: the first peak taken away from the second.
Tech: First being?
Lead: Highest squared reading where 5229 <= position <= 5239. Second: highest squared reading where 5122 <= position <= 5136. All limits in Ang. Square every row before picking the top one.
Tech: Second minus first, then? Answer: 59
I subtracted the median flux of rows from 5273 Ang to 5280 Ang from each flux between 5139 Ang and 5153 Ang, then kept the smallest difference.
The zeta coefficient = -1.10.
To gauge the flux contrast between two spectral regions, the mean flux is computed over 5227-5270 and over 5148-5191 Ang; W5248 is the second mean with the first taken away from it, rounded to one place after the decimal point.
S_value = -1.5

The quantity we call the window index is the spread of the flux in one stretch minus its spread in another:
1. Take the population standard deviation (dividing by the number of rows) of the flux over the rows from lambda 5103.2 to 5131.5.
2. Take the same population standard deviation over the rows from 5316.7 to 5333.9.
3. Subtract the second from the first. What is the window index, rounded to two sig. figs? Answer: -0.71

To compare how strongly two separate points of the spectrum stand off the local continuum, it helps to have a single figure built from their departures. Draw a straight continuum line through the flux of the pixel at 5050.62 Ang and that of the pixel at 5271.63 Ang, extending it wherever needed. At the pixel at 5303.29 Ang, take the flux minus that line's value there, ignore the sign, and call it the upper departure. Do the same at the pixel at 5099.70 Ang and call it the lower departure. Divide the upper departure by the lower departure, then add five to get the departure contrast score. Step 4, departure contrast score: 6.5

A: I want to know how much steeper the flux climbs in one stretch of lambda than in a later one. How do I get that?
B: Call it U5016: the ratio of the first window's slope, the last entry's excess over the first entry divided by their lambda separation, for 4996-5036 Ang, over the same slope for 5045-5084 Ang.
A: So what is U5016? -0.2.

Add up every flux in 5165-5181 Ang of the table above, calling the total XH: 140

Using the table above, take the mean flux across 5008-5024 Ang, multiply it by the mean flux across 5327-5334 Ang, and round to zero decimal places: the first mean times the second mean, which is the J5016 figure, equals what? 472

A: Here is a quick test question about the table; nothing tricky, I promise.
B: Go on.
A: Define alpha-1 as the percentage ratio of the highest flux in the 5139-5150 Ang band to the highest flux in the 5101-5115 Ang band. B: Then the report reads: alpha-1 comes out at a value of 99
